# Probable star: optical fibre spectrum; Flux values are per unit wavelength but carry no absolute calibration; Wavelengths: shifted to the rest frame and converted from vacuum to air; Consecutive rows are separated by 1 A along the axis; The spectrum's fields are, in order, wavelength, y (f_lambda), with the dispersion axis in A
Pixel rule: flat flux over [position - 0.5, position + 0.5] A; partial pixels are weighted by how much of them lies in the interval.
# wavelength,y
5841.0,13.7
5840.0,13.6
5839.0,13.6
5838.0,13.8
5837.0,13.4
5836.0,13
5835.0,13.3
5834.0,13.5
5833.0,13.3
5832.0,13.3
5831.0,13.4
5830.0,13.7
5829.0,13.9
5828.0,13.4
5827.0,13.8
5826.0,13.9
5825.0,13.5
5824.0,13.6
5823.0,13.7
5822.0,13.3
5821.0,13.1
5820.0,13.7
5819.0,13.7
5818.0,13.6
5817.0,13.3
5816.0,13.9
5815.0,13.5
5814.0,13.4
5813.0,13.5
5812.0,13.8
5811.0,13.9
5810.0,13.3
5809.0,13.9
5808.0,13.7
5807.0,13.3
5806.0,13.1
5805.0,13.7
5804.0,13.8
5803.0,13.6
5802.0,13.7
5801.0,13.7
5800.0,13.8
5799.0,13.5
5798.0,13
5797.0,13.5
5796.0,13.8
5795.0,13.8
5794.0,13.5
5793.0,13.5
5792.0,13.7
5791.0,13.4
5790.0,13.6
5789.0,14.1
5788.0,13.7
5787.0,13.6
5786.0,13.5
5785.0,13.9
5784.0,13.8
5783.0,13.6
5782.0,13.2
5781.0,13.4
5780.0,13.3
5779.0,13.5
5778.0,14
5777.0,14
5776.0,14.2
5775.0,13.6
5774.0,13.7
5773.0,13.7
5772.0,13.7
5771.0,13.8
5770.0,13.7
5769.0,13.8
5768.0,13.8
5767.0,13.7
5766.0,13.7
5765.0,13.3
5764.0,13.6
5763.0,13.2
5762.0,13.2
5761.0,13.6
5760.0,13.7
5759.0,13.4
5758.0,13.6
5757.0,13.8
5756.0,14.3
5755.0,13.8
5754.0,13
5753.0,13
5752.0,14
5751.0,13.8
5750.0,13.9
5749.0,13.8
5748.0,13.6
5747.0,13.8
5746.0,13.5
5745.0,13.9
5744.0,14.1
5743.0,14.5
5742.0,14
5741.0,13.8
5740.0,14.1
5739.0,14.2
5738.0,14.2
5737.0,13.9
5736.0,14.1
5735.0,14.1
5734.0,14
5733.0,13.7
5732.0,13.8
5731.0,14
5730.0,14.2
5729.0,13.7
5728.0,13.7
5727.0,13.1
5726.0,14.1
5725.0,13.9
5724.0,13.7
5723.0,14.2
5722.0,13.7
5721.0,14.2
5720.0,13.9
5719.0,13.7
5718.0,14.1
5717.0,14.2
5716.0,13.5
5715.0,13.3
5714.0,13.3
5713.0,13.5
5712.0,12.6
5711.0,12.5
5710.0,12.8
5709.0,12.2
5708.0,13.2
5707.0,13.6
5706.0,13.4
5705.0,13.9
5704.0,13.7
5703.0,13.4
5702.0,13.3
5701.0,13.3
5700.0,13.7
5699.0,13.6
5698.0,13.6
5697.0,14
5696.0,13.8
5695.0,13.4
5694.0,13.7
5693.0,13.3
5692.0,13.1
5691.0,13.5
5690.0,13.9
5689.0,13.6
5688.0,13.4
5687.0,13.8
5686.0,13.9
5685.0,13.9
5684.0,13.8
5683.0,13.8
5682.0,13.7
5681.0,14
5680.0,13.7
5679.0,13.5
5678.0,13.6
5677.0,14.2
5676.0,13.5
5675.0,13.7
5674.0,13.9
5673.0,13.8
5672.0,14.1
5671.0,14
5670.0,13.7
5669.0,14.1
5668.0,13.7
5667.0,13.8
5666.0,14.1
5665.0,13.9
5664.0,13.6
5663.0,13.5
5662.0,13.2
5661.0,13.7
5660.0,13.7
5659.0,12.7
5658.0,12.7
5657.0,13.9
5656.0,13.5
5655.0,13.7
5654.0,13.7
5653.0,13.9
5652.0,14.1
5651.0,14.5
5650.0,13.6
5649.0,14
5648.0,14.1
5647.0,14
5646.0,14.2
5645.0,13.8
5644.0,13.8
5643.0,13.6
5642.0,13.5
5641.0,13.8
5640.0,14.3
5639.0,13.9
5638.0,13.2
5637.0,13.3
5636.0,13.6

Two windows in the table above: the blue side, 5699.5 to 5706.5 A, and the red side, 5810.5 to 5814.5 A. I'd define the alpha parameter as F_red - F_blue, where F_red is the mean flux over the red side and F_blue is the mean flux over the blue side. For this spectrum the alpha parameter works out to 0.12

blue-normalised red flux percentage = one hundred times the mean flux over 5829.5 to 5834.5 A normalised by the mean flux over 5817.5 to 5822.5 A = 100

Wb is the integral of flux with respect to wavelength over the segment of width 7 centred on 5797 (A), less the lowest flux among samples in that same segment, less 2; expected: 79.9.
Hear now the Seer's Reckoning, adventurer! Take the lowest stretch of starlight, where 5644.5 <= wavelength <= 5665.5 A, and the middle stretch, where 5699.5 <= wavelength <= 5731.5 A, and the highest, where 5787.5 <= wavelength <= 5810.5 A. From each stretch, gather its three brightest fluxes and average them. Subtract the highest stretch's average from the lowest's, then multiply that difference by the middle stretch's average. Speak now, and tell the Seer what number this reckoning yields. 5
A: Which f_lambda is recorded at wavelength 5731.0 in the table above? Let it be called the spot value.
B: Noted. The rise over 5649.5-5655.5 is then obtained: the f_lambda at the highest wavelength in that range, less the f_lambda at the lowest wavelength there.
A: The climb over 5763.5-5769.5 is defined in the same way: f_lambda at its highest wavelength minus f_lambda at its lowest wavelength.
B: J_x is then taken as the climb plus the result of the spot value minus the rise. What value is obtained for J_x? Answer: 14.1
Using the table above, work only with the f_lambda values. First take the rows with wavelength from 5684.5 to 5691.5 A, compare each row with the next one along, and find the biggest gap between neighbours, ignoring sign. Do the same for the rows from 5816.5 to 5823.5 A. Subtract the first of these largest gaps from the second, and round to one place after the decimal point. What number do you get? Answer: 0.2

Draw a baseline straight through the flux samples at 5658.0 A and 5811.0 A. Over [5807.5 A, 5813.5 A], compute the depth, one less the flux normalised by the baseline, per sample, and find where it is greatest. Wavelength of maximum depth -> 5810.0 A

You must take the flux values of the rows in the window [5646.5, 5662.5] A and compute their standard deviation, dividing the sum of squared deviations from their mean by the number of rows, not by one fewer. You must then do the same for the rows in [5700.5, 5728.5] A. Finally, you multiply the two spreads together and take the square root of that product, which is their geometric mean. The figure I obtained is 0.49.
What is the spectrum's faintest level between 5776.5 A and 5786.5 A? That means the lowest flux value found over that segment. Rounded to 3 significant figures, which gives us 13.2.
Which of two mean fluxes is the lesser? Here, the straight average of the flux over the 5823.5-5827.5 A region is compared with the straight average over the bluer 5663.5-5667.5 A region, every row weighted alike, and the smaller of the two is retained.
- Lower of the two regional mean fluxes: 13.7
